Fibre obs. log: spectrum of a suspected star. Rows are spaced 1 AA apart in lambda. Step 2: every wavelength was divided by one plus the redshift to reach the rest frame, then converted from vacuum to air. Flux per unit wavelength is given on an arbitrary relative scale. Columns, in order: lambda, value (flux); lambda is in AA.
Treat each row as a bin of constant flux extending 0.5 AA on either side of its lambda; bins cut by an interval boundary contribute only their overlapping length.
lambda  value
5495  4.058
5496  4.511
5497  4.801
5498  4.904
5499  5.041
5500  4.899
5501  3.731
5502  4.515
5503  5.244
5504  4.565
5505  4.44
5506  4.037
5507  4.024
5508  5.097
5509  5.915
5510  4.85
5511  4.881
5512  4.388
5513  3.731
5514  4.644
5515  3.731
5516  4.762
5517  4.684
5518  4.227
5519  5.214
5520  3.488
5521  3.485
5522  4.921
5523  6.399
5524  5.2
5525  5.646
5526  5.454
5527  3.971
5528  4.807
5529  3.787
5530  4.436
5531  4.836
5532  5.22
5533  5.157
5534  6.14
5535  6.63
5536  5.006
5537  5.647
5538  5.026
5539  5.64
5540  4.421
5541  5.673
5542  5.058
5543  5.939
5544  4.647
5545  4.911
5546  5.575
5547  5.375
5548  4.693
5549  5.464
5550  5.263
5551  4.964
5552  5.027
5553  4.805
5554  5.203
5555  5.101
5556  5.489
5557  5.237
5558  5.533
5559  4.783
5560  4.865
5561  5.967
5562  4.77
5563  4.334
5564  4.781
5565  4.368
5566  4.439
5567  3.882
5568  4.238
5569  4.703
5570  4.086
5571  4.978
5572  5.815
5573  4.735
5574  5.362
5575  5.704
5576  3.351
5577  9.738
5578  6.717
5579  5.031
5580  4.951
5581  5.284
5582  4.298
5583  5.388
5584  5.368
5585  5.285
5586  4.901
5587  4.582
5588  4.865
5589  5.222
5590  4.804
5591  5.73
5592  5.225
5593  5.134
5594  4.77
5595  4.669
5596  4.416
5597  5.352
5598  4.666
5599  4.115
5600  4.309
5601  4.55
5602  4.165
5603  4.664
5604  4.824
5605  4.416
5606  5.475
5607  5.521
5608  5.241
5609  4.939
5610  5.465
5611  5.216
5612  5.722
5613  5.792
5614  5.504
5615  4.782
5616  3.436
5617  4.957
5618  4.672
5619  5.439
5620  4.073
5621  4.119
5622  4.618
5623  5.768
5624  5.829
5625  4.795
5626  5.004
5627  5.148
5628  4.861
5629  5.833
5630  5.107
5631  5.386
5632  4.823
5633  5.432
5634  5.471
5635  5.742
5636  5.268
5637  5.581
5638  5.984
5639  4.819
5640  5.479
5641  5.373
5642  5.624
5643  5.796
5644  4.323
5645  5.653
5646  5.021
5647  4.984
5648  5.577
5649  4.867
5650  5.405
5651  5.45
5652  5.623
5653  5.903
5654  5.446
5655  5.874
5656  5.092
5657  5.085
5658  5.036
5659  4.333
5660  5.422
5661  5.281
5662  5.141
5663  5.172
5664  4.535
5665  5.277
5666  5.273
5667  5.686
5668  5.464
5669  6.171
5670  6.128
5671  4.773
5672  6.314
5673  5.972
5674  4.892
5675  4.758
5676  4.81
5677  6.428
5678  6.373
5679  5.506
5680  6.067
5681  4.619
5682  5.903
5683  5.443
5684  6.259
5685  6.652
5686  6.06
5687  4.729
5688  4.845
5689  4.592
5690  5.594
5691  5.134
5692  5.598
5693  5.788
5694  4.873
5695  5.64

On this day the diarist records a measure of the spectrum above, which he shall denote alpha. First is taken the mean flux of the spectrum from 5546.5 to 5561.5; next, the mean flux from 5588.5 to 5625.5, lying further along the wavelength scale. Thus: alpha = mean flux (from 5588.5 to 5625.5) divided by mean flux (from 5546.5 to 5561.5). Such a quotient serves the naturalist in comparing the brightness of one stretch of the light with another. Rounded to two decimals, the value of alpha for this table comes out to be 0.95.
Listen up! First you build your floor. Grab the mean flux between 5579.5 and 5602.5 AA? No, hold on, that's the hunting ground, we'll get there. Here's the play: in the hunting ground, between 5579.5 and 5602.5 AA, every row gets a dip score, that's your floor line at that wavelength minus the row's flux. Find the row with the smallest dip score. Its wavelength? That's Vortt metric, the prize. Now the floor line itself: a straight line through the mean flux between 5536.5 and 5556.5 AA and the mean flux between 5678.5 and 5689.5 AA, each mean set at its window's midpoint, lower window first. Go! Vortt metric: 5591 AA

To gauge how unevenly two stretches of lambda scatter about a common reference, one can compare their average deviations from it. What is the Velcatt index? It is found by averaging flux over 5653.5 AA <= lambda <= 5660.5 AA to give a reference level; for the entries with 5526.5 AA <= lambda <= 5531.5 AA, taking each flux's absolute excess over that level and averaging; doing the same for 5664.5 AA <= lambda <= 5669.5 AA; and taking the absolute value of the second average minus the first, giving 0.43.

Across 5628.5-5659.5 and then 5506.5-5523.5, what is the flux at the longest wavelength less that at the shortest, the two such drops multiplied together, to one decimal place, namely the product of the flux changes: -3.6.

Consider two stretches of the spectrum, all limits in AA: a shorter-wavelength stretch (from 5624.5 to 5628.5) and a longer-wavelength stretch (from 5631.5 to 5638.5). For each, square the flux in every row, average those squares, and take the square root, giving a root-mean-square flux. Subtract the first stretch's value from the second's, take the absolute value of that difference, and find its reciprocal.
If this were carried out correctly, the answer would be 1.9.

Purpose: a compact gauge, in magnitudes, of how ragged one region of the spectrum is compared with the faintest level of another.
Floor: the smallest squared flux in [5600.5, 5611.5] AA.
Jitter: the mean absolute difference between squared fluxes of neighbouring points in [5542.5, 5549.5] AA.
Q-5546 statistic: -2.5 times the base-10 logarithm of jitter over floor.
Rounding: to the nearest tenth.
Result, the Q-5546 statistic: 1.0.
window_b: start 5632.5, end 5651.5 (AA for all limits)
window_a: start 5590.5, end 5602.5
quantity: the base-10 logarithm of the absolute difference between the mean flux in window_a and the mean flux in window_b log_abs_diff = -0.22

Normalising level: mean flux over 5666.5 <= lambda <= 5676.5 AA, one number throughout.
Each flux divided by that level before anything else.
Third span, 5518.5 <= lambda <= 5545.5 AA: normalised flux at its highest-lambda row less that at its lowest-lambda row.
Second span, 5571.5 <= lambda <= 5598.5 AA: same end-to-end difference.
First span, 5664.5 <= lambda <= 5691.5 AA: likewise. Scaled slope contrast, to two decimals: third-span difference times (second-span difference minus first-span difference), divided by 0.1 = 0.10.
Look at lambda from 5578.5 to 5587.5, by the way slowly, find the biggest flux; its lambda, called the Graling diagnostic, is 5583 AA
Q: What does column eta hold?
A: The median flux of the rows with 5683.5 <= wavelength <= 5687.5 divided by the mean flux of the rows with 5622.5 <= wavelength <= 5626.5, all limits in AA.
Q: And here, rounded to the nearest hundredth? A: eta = 1.15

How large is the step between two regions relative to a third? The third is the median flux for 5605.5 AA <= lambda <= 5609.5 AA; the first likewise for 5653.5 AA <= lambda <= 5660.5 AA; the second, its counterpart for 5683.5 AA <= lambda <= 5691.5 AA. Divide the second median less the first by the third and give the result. 0.05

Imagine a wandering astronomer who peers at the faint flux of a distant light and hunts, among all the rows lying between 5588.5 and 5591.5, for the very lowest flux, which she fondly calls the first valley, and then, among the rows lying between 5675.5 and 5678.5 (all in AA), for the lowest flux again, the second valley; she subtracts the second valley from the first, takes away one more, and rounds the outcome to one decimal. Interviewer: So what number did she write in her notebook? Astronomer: -1.0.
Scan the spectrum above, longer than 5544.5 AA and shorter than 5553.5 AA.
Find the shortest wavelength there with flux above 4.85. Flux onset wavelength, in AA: 5545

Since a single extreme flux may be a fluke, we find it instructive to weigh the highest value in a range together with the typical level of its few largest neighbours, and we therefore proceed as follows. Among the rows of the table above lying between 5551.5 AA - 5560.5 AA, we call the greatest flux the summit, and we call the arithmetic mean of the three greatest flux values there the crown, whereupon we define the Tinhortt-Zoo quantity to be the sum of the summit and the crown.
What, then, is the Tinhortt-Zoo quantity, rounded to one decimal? 11.0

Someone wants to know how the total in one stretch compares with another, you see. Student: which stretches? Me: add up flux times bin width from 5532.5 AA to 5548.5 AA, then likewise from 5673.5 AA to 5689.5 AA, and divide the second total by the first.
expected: 1.03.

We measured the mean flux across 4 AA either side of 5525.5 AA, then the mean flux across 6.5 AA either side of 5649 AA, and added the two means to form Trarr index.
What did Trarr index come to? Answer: 10.4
